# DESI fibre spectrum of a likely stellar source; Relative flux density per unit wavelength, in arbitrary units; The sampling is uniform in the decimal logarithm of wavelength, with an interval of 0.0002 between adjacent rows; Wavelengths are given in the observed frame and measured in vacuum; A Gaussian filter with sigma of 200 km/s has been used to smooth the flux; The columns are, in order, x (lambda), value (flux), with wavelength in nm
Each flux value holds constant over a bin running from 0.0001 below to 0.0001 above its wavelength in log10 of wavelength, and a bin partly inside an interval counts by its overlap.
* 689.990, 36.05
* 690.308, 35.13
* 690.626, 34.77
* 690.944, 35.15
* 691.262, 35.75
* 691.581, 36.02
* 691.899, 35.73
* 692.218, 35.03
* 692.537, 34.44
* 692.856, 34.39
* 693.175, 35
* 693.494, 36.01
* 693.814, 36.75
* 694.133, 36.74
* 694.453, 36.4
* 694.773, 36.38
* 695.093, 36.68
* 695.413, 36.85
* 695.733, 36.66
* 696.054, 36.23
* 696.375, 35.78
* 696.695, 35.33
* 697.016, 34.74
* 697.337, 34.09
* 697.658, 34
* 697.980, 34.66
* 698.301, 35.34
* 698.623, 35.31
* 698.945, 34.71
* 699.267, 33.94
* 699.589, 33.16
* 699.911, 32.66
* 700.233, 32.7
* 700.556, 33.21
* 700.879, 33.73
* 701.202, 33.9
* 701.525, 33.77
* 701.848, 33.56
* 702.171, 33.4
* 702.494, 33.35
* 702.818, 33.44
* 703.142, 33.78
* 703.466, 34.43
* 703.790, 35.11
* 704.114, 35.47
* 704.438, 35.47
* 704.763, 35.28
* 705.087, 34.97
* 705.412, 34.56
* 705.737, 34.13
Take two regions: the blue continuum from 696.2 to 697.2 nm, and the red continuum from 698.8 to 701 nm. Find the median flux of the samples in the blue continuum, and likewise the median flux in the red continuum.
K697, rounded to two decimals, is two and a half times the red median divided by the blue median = 2.35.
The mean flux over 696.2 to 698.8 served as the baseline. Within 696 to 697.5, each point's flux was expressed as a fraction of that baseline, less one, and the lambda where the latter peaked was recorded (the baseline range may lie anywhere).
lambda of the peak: 696.054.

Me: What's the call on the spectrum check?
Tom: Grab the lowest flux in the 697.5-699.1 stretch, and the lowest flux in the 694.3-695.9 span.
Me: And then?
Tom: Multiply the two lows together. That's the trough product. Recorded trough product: 1237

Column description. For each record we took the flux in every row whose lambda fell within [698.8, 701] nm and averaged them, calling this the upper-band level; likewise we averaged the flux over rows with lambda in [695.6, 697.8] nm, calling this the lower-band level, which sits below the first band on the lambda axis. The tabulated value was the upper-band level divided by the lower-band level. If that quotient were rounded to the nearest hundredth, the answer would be 0.95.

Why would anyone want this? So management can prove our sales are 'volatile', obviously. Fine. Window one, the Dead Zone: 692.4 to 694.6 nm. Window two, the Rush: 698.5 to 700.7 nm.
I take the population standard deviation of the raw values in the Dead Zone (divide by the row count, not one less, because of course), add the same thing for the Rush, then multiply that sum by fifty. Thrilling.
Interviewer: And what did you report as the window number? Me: 96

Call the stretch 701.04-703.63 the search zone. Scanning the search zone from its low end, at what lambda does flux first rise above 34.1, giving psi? 703.466 nm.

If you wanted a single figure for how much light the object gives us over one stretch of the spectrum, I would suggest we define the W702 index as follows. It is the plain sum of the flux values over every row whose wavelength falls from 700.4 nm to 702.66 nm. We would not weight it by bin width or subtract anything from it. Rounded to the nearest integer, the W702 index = 235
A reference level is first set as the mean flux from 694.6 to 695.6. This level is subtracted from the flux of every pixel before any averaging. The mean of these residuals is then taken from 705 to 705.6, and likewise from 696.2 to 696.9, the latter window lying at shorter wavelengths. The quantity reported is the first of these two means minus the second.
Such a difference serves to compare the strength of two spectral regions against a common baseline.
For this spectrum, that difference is -0.8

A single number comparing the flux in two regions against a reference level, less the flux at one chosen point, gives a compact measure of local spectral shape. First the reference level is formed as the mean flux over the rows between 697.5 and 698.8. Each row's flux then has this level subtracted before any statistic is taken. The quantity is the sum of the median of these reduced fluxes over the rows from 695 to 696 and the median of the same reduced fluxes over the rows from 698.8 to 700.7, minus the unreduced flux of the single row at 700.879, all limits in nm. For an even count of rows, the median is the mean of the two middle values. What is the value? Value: -33.5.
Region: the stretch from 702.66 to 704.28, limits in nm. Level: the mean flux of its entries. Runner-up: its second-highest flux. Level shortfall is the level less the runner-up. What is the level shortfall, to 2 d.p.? -0.66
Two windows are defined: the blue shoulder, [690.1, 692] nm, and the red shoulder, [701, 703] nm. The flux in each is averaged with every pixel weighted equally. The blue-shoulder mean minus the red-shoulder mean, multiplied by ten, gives 19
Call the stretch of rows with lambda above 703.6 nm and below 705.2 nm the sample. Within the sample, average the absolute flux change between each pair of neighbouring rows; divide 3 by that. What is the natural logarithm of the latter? 2.6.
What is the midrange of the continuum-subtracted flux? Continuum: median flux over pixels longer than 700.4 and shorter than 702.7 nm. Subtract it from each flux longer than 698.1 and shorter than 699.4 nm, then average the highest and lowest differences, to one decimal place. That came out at 1.1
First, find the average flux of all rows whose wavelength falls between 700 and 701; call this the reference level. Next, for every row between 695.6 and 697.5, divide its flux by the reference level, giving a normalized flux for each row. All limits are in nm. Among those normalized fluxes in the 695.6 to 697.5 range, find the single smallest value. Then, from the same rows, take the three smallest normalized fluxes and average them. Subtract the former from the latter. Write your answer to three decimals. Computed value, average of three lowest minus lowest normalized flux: 0.019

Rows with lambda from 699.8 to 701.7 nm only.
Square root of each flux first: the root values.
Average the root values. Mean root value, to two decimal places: 5.77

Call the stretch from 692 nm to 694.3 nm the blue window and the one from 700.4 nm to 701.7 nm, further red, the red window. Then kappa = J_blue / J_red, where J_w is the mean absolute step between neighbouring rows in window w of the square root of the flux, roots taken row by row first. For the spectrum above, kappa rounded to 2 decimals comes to 1.79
